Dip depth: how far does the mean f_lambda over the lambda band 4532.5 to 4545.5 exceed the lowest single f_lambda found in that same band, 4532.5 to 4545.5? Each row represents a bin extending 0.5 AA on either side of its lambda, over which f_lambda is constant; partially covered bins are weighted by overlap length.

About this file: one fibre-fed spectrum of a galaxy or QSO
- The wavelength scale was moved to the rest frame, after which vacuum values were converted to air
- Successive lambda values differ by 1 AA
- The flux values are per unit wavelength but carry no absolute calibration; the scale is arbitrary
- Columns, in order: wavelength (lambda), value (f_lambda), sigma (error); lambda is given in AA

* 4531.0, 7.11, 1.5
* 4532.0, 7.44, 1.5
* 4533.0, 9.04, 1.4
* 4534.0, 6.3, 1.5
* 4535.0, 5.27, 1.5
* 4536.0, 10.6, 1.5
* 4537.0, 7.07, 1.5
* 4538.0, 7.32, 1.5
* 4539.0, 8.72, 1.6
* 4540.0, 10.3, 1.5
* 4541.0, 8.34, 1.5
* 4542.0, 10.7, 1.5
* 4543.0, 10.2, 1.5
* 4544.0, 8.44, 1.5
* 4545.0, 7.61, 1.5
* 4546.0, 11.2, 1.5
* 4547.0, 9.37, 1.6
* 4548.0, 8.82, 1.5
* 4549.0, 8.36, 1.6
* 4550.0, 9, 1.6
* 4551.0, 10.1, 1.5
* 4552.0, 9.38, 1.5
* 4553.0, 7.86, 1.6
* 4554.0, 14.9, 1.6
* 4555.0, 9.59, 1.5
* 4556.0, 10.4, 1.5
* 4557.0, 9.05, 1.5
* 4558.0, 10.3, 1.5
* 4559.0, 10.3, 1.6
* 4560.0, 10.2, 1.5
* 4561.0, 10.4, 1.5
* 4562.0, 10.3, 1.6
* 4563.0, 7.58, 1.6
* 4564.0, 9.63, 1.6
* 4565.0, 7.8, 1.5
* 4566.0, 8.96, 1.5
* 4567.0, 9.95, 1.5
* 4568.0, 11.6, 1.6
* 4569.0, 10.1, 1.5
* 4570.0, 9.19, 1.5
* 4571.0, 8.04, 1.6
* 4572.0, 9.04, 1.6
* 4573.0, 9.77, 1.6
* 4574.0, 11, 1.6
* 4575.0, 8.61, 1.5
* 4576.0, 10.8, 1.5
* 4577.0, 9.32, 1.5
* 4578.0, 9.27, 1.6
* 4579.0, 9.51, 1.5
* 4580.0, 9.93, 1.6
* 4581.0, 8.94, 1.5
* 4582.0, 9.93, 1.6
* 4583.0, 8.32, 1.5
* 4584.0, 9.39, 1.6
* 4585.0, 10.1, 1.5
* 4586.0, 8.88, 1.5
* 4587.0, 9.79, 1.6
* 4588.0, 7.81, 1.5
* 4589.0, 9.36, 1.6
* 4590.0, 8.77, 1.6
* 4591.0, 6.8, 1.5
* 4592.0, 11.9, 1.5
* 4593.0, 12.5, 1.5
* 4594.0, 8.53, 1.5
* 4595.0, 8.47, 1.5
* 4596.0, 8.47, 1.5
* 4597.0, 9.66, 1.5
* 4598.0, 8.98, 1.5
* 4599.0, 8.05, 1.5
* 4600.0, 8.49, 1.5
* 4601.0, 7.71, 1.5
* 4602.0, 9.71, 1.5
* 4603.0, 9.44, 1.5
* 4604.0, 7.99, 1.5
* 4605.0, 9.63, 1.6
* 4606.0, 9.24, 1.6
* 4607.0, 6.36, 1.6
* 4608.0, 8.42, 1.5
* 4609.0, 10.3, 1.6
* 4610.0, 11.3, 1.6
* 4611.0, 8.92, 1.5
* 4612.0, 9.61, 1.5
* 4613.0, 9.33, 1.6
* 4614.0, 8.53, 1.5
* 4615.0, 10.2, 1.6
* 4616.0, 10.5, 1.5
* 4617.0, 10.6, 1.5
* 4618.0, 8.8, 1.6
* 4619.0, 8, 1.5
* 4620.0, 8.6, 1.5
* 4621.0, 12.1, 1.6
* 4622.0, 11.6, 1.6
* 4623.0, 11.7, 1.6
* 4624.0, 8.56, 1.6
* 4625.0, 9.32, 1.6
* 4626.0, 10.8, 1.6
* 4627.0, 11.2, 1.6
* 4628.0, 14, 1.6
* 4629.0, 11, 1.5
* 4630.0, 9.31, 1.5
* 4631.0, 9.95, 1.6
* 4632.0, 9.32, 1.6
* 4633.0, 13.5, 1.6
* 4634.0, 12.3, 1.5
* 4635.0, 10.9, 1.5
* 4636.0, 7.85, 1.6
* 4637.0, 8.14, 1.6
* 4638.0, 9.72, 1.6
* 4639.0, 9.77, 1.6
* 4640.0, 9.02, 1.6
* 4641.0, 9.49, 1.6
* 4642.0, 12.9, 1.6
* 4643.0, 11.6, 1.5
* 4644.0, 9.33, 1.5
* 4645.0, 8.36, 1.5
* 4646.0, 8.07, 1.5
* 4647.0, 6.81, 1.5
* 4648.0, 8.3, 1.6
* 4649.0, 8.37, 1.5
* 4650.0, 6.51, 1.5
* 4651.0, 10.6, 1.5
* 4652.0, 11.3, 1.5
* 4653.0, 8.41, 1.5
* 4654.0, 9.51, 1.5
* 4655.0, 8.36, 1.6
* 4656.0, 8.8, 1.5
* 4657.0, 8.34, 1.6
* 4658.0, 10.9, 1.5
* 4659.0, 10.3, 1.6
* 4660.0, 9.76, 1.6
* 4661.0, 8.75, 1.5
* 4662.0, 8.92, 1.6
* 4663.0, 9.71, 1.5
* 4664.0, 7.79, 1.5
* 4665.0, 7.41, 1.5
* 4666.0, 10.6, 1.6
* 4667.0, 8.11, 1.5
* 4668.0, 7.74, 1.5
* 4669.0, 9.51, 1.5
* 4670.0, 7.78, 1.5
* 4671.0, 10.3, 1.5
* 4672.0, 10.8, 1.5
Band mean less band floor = 3.2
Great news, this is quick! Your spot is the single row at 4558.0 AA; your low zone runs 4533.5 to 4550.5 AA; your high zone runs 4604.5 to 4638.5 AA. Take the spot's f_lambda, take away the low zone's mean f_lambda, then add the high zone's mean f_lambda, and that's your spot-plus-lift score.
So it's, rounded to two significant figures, 12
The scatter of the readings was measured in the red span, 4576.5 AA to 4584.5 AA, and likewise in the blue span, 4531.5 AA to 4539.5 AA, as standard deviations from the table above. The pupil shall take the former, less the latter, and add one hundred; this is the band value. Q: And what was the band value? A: 99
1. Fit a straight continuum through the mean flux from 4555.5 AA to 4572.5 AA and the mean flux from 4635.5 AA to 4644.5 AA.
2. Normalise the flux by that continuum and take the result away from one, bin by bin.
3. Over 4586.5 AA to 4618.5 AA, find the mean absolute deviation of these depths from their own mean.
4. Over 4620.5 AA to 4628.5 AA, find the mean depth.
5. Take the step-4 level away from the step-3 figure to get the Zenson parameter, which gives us 0.25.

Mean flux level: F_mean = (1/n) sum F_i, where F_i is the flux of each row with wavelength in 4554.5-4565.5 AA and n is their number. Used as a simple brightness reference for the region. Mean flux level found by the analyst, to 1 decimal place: 9.6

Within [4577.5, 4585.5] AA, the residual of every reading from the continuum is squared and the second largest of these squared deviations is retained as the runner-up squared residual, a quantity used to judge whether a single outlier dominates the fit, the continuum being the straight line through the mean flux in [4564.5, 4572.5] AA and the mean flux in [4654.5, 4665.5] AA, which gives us 1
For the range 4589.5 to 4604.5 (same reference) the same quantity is 7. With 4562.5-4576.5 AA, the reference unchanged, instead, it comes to 3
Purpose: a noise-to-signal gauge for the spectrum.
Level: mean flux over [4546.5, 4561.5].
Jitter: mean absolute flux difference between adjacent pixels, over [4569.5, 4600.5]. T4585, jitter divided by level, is 0.13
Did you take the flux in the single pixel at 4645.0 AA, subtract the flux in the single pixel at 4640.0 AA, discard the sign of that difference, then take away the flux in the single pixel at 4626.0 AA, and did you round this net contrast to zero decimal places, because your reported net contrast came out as -10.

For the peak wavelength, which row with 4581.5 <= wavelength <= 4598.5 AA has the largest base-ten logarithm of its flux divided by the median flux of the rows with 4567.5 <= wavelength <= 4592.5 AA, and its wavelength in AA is 4593.0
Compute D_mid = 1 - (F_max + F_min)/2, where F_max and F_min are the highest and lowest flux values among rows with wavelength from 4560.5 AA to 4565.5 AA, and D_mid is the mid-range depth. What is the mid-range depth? -8.0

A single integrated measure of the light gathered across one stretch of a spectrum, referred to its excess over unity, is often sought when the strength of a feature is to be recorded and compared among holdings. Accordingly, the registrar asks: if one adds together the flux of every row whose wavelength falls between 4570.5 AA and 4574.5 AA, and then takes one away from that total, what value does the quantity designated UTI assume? 37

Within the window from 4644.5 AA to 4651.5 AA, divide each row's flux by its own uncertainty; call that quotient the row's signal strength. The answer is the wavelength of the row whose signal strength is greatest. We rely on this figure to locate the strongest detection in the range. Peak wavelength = 4651.0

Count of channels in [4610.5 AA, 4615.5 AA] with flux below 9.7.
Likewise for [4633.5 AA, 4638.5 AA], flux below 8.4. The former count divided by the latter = 2.0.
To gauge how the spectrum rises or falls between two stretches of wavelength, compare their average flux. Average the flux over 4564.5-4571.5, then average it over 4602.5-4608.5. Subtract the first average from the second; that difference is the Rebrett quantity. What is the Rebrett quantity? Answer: -0.86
